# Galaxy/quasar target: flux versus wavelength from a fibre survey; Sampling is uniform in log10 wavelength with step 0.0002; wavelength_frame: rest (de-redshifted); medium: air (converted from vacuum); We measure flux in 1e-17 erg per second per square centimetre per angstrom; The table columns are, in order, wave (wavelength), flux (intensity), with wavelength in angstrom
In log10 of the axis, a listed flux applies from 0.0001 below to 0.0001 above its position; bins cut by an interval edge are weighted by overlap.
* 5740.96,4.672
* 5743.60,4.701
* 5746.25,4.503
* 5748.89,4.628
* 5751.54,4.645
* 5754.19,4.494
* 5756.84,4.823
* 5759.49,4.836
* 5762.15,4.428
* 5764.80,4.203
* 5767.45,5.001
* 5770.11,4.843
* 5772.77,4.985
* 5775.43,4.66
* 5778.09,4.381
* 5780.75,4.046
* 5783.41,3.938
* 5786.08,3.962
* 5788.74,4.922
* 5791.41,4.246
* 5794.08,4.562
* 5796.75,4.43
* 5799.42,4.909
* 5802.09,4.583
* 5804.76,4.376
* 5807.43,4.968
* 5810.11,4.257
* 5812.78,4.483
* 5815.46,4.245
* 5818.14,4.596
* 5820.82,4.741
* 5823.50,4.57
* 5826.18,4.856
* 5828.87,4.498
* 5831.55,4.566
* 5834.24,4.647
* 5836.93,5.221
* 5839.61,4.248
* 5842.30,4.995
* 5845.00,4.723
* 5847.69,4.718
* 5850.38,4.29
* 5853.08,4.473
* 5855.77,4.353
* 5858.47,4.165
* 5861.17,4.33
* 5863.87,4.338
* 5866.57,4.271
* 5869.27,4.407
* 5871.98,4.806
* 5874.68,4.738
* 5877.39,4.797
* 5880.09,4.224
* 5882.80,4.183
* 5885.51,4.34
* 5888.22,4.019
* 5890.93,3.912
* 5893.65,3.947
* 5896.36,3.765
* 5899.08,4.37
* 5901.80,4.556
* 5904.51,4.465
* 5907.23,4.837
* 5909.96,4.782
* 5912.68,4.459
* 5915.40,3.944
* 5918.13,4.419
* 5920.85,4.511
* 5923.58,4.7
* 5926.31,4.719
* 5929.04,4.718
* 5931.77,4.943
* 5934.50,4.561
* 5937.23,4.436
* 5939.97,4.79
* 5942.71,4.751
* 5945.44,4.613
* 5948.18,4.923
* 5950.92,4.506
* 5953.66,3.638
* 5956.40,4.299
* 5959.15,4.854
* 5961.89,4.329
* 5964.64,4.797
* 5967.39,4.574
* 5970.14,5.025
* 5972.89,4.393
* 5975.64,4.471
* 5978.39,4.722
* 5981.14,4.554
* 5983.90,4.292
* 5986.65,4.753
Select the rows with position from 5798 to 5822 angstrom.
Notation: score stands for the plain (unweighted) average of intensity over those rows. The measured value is 4.57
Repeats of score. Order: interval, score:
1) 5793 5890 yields 4.53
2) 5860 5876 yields 4.48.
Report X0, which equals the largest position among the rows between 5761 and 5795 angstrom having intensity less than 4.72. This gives 5794.08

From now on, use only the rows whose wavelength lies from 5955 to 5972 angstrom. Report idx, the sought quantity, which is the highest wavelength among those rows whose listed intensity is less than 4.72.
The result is 5967.39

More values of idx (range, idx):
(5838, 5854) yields 5853.08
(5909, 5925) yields 5923.58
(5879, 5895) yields 5893.65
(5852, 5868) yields 5866.57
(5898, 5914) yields 5912.68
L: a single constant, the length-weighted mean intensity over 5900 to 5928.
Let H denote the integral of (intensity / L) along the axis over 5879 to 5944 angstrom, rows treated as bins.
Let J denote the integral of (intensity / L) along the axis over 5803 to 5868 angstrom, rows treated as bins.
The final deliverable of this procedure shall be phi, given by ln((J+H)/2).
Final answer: 4.16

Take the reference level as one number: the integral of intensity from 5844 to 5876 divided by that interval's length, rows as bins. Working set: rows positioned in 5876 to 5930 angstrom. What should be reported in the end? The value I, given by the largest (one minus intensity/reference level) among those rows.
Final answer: 0.16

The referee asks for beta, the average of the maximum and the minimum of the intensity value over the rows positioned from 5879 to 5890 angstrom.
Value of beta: 4.18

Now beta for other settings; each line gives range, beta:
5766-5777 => 4.83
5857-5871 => 4.29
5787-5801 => 4.58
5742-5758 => 4.66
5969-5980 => 4.71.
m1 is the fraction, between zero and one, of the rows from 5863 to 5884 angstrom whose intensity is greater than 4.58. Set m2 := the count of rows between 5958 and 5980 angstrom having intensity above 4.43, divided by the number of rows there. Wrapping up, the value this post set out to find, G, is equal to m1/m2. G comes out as 0.50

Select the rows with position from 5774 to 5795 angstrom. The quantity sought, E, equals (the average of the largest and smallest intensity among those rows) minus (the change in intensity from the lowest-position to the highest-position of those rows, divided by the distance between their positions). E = 4.4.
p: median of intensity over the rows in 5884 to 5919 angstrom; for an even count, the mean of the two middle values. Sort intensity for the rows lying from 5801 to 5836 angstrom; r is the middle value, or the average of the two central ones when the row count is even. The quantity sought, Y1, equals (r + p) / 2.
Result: 4.47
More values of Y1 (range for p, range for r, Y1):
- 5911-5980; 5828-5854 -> 4.59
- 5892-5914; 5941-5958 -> 4.51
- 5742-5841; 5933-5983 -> 4.57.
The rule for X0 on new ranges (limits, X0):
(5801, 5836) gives 5834.24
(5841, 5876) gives 5869.27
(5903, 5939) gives 5937.23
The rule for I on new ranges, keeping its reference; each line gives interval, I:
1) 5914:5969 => 0.19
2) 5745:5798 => 0.12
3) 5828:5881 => 0.07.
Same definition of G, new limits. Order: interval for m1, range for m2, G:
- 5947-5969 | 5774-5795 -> 1.00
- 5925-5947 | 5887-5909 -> 2.00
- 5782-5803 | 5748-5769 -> 0.50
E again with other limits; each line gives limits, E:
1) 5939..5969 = 4.3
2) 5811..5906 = 4.5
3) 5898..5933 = 4.4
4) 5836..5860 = 4.7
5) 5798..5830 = 4.6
